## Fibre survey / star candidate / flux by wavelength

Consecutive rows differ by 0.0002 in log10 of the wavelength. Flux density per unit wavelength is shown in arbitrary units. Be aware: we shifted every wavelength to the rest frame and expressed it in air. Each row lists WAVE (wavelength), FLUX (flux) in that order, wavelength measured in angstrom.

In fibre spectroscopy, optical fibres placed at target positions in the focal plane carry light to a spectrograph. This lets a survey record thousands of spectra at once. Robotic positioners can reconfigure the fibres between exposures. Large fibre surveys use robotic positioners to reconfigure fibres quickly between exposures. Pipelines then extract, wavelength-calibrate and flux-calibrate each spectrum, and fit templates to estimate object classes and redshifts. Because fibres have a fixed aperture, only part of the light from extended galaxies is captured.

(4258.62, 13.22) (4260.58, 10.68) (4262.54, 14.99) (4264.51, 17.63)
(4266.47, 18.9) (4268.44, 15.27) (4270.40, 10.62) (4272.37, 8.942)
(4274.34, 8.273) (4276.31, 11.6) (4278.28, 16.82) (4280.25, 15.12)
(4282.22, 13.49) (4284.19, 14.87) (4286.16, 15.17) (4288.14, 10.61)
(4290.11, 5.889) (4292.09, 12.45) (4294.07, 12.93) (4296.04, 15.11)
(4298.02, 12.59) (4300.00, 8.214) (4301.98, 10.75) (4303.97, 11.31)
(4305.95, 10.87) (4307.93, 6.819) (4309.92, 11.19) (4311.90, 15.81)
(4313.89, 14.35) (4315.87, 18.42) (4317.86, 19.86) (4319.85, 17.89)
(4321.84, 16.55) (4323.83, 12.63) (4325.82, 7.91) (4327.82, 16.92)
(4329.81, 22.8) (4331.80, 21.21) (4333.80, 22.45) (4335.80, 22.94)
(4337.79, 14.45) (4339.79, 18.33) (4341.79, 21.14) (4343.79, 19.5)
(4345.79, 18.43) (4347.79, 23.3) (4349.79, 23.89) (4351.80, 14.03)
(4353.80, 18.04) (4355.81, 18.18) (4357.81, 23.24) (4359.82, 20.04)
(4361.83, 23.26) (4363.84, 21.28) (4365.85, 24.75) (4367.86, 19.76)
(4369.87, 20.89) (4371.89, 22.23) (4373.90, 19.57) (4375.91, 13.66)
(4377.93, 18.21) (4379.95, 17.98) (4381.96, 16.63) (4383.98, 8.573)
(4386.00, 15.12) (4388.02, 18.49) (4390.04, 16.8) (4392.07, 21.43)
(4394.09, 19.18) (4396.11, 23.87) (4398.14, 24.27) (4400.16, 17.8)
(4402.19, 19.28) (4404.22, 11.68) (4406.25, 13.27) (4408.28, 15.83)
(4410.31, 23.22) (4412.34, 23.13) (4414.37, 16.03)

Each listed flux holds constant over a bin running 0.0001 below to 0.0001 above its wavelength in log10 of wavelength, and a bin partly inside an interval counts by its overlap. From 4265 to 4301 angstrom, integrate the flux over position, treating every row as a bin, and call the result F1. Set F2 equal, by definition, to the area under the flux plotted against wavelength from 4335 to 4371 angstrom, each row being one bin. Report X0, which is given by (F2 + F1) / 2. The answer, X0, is 593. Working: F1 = 456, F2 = 731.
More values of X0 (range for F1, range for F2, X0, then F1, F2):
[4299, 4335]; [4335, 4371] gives 632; 534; 731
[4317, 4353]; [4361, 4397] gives 675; 668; 682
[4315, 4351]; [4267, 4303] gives 558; 676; 440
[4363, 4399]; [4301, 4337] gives 623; 684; 561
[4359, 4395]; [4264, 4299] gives 566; 675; 457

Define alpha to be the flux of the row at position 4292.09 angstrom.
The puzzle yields 12.45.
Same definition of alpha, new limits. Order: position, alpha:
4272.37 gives 8.942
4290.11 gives 5.889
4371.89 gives 22.23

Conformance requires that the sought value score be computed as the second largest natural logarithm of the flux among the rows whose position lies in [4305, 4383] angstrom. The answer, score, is 3.17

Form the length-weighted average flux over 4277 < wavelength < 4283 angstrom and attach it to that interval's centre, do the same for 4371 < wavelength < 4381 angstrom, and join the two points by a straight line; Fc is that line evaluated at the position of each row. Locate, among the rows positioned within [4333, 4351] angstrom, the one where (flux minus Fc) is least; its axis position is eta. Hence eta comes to 4337.79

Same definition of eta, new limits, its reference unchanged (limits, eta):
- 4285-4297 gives 4290.11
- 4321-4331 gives 4325.82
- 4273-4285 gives 4274.34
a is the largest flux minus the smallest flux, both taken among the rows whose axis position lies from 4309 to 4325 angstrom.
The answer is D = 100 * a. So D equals 867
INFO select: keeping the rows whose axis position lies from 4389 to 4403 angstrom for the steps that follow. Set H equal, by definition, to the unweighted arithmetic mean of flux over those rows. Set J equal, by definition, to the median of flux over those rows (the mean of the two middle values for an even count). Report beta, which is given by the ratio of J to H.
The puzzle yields 0.95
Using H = 20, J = 19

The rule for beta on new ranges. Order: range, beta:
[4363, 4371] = 0.97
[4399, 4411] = 1.00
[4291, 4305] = 1.05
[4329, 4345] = 1.04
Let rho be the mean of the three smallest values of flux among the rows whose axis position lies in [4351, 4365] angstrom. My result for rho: 17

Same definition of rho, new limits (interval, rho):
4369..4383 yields 16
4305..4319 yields 10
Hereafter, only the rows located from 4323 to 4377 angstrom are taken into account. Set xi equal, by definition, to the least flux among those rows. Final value 7.91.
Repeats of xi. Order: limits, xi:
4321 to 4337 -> 7.91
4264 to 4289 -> 8.273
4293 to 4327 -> 6.819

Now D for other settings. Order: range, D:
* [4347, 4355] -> 986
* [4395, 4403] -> 647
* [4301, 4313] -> 899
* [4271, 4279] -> 855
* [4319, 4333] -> 1489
